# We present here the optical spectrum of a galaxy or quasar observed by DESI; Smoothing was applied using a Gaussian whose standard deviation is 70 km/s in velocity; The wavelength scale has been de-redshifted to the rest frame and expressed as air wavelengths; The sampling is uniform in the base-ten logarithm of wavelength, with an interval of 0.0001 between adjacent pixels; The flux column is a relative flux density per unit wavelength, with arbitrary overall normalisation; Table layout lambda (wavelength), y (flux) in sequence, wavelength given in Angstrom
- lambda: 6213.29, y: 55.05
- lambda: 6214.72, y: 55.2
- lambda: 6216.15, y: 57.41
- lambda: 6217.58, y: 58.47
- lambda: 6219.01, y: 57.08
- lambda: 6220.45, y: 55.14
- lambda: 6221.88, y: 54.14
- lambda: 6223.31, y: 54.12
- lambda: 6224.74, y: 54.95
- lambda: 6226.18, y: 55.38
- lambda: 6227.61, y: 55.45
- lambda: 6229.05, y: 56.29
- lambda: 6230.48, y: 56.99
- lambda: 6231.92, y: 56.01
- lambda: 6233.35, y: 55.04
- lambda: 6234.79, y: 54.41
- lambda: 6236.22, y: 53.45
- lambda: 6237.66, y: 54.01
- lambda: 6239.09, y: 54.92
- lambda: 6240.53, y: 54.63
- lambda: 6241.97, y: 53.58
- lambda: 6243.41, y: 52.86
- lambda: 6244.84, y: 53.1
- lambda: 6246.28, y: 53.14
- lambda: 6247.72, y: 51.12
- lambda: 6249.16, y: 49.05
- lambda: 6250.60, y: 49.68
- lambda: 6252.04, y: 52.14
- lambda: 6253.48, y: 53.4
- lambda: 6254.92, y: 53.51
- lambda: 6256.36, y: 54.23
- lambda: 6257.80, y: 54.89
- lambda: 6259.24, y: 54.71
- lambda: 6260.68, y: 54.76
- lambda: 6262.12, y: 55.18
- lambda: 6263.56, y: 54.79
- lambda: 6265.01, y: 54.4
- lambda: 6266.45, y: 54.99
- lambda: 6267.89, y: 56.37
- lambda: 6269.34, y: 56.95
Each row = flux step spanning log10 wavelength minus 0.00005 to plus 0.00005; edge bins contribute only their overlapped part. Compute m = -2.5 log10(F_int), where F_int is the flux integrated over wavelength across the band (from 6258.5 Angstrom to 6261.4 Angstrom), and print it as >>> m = -5.5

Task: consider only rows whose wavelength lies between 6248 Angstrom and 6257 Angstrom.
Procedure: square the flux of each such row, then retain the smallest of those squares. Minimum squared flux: 2406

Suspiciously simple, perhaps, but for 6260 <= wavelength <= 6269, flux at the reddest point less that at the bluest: 1.6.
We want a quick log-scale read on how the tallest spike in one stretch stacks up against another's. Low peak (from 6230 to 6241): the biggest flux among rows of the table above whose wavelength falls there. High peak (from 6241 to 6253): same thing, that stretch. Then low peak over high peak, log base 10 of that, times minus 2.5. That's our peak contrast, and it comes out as -0.067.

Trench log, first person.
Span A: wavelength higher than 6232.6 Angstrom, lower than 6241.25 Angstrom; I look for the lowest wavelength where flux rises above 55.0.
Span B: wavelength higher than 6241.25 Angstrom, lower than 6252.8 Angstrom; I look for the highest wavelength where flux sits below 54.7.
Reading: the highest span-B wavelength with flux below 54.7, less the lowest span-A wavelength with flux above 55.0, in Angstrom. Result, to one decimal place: 18.7 Angstrom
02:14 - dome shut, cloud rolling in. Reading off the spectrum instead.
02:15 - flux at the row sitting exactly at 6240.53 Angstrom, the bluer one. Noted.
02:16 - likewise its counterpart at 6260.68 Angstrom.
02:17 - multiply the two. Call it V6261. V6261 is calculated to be 2992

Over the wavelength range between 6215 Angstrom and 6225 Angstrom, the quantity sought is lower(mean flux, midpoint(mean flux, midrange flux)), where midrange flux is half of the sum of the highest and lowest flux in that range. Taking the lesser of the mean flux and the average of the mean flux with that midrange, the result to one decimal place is 55.9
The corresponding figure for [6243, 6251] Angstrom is 51.3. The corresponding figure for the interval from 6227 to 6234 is 56.0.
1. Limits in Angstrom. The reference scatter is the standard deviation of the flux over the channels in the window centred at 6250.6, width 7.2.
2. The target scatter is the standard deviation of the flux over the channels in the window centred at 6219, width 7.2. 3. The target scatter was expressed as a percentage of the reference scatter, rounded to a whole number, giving 99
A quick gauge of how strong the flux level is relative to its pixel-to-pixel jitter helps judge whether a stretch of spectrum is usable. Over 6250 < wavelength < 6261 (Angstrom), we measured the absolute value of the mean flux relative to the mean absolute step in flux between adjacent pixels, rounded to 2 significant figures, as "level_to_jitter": 69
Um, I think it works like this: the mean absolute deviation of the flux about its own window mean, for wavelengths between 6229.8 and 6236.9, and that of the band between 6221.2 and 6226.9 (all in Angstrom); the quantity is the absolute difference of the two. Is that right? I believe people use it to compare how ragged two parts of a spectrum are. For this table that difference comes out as 0.54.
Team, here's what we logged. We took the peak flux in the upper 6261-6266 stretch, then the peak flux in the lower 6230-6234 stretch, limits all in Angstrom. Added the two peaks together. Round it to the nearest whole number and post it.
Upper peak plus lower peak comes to 112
